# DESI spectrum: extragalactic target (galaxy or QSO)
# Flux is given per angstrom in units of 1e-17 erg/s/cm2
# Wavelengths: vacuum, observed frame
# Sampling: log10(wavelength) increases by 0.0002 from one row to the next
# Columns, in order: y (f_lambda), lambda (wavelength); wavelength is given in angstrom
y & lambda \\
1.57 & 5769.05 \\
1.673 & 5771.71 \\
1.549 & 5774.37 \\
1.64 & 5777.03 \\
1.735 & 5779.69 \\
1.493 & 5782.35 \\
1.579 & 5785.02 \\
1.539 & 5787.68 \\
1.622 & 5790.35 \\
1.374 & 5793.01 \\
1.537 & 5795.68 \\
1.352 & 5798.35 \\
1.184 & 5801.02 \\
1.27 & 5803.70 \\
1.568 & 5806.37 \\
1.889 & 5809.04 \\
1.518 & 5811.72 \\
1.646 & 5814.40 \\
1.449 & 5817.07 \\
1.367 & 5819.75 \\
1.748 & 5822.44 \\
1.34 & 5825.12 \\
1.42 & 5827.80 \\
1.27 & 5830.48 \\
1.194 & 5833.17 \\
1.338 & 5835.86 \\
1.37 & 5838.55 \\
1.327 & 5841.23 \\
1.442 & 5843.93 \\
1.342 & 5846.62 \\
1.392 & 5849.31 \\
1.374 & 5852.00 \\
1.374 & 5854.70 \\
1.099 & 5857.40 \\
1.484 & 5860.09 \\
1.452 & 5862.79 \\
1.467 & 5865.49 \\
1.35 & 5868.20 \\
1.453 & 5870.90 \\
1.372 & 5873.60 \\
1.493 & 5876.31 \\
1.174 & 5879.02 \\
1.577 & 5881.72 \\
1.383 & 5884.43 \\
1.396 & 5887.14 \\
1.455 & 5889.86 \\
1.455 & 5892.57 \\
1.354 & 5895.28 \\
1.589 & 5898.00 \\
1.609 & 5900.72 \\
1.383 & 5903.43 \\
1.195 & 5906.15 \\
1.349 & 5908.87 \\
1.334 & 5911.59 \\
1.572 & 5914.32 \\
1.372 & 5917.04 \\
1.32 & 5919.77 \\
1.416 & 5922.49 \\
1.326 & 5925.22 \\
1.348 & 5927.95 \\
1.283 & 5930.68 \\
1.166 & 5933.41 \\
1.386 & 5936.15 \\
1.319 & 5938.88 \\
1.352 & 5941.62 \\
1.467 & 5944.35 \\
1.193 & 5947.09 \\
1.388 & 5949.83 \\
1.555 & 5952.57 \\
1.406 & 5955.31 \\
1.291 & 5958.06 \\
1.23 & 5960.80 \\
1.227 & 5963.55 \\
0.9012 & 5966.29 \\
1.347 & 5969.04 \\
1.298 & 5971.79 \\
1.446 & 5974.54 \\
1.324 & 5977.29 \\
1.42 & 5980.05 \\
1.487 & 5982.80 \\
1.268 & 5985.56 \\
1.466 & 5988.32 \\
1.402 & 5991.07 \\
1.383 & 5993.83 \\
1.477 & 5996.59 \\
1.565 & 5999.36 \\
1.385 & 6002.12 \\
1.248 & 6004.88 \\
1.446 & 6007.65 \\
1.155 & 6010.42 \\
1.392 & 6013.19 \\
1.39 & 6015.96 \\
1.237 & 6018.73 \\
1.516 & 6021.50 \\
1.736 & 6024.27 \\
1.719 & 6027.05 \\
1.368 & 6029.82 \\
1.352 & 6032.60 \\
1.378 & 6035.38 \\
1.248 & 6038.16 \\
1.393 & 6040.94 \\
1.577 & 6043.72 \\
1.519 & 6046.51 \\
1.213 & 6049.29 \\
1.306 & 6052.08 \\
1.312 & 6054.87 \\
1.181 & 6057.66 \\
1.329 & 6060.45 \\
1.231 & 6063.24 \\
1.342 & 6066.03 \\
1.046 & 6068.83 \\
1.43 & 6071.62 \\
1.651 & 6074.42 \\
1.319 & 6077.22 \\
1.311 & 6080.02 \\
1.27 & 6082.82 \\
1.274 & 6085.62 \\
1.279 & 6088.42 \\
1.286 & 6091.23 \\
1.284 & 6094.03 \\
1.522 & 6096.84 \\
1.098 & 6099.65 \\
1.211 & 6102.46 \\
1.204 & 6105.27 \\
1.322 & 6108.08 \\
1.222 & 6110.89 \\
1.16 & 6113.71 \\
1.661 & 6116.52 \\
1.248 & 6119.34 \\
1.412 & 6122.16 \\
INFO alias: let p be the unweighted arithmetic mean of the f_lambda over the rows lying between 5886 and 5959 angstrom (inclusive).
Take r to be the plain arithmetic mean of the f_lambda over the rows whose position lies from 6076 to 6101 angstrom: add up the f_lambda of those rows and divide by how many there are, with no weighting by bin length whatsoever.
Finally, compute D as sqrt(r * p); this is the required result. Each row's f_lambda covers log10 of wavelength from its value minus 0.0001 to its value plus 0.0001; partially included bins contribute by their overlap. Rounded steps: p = 1.38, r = 1.29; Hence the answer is 1.34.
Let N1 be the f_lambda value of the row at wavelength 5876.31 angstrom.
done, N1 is 1.493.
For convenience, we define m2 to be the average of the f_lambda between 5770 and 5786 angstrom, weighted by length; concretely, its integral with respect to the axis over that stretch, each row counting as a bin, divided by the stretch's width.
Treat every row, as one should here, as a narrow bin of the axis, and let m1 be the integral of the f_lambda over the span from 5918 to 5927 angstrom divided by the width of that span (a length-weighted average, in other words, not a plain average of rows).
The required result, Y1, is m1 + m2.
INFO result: 3.0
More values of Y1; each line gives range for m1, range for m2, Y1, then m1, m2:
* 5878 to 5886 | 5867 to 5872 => 2.8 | 1.39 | 1.40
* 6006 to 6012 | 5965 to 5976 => 2.6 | 1.30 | 1.25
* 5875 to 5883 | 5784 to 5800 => 2.9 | 1.41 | 1.49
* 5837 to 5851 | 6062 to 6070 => 2.6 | 1.37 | 1.21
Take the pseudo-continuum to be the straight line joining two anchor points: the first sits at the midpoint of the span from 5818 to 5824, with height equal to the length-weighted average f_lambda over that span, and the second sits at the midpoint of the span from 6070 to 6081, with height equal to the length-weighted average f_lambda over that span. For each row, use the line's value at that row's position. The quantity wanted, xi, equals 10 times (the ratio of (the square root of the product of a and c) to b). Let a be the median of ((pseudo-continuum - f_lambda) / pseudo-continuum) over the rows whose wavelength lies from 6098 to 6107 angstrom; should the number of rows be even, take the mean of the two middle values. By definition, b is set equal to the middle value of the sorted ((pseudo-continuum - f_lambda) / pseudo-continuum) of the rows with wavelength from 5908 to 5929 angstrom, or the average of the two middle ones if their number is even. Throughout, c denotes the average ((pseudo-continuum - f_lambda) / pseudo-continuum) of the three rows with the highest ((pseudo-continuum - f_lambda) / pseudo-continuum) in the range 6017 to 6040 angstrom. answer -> 13.2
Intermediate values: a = 0.15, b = 0.098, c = 0.11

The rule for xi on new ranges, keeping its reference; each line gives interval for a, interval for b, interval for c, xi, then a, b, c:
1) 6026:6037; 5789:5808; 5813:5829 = 6.3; 0.05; 0.115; 0.11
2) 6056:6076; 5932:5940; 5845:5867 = 9.7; 0.07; 0.113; 0.17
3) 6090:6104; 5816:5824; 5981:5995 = 14.0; 0.09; 0.060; 0.08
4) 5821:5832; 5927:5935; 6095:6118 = 9.8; 0.10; 0.139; 0.18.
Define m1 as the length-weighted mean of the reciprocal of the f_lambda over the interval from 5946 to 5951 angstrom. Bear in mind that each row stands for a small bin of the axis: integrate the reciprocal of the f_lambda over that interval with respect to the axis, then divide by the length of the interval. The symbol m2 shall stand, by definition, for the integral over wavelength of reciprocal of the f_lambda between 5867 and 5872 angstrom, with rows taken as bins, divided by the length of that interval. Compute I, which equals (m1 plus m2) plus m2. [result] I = 2.21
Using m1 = 0.78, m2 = 0.715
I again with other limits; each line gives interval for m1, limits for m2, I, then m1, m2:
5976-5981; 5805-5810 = 1.91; 0.73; 0.590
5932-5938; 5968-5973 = 2.30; 0.79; 0.757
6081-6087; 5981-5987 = 2.24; 0.78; 0.728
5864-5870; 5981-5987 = 2.16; 0.71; 0.728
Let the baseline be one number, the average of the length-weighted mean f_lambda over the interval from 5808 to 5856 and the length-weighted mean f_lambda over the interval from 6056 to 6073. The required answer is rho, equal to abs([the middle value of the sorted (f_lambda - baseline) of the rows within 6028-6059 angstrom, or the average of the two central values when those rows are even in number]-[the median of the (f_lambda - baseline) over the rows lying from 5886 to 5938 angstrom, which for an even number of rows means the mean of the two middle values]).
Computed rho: 0.02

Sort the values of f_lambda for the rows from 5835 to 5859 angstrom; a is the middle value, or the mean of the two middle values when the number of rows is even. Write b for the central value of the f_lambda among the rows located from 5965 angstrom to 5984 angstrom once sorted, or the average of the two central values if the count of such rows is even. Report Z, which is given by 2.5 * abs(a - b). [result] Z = 0.06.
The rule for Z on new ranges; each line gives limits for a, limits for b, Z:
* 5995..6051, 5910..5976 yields 0.13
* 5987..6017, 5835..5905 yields 0.01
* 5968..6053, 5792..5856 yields 0.04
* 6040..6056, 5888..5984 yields 0.00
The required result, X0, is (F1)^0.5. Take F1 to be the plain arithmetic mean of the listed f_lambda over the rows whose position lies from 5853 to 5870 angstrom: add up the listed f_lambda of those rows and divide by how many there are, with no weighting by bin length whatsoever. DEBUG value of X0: 1.17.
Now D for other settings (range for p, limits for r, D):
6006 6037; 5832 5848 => 1.38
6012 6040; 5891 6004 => 1.40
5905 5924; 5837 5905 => 1.39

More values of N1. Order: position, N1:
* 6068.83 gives 1.046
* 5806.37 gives 1.568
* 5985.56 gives 1.268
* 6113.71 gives 1.16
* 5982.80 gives 1.487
